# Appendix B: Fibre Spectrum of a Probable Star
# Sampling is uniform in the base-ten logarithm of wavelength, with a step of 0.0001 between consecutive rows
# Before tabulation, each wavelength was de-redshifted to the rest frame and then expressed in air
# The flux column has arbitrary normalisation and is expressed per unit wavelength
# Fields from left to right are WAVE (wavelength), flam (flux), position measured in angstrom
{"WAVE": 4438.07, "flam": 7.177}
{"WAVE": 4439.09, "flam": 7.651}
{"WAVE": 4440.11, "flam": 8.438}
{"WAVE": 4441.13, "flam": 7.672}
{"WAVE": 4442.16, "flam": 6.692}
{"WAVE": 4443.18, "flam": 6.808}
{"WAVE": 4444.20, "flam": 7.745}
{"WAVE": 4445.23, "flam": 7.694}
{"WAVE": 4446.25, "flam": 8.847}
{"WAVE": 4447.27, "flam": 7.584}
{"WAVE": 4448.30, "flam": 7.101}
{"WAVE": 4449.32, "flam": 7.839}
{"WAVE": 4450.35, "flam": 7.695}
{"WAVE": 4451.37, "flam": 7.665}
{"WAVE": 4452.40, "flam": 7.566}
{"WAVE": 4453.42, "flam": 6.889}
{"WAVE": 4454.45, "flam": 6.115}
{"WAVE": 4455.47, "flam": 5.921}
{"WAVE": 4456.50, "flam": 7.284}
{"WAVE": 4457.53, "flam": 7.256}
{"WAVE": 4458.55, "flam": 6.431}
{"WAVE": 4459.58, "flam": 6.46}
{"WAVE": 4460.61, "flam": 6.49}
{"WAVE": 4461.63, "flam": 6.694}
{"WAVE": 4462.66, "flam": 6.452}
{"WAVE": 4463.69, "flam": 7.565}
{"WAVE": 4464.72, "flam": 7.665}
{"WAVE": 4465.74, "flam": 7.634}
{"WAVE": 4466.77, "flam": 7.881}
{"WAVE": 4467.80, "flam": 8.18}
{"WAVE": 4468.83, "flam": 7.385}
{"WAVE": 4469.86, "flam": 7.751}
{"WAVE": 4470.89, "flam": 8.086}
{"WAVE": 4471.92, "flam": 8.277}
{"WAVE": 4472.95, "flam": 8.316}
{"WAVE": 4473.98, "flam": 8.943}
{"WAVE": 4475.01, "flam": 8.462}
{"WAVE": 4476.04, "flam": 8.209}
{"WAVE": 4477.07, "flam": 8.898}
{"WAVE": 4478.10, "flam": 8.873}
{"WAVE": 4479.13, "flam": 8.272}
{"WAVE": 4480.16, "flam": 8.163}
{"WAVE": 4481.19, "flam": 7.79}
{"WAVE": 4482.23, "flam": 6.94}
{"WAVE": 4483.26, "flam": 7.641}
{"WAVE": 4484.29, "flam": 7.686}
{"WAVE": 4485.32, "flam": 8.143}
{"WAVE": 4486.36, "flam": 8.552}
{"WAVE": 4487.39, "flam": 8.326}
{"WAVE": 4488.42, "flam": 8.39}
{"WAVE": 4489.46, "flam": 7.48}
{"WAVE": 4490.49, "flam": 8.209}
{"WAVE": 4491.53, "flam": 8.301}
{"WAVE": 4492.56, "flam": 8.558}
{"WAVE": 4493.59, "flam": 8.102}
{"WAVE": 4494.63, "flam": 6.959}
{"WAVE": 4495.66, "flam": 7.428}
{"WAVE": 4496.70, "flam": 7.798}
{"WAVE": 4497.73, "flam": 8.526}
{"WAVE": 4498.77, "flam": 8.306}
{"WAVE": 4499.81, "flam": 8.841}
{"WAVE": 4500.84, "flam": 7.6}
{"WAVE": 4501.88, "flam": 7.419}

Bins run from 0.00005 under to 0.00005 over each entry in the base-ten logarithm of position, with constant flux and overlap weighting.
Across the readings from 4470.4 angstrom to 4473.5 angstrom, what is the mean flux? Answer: 8.2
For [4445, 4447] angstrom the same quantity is 8.3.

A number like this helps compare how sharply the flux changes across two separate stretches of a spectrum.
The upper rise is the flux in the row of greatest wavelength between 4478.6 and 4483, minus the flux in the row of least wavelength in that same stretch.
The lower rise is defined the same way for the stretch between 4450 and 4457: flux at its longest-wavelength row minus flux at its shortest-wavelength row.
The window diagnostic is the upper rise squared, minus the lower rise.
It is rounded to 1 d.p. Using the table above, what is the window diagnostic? 2.2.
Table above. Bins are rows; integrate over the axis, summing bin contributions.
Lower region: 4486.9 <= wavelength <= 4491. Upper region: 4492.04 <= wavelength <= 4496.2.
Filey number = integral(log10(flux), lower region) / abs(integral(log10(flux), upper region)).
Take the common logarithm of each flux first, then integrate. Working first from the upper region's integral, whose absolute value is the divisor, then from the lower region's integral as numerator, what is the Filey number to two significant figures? 1.0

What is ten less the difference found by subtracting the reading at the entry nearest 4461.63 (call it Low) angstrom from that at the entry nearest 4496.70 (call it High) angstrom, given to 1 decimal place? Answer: 8.9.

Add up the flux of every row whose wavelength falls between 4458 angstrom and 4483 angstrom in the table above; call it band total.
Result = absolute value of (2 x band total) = 372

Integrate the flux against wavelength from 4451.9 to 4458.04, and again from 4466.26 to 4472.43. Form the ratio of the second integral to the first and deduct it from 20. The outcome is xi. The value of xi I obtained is 18.8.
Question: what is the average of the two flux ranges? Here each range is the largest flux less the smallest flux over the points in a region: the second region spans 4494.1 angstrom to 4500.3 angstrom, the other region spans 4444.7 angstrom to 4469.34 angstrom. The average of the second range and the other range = 2.4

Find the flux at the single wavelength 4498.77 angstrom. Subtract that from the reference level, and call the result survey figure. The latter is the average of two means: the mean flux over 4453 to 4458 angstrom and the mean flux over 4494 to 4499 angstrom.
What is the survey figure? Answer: -1.1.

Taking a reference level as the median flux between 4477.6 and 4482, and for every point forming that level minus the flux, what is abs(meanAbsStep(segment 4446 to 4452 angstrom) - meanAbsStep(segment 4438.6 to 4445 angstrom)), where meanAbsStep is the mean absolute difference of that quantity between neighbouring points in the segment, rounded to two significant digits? 0.19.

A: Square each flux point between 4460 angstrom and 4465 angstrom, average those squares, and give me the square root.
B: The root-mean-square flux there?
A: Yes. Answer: 6.99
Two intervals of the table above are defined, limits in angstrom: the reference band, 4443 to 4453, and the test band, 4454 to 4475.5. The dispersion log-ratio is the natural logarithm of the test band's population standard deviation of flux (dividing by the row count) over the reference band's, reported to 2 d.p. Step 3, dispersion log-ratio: 0.51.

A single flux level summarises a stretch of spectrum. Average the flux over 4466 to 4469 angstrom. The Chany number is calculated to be 7.8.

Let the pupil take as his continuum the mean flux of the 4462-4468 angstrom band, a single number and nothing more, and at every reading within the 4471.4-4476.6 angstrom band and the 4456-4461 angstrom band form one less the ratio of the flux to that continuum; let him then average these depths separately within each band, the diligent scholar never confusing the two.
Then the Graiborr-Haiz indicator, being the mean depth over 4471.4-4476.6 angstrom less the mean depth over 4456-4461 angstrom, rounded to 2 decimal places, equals -0.22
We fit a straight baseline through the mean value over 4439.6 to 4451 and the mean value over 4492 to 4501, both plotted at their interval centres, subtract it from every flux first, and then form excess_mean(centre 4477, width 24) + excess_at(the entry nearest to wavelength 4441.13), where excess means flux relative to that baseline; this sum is 0.3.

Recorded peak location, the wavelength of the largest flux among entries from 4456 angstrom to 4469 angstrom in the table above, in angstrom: 4467.80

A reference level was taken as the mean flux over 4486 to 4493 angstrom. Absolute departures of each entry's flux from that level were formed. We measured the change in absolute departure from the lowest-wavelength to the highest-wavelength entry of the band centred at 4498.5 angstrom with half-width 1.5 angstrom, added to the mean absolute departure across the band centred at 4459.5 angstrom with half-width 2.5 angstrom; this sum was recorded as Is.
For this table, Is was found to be 1.9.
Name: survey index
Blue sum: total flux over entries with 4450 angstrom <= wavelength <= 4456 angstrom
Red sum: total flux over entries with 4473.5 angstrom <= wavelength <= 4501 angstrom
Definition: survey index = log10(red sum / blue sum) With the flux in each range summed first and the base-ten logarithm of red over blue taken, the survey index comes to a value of 0.72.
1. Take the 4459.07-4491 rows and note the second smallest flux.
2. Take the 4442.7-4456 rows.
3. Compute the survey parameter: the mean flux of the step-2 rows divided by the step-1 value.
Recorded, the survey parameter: 1.14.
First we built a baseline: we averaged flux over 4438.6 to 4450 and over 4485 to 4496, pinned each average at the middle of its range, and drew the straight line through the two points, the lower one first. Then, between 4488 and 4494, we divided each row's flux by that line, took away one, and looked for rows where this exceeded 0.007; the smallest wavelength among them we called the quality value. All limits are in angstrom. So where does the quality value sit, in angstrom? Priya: 4488.42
